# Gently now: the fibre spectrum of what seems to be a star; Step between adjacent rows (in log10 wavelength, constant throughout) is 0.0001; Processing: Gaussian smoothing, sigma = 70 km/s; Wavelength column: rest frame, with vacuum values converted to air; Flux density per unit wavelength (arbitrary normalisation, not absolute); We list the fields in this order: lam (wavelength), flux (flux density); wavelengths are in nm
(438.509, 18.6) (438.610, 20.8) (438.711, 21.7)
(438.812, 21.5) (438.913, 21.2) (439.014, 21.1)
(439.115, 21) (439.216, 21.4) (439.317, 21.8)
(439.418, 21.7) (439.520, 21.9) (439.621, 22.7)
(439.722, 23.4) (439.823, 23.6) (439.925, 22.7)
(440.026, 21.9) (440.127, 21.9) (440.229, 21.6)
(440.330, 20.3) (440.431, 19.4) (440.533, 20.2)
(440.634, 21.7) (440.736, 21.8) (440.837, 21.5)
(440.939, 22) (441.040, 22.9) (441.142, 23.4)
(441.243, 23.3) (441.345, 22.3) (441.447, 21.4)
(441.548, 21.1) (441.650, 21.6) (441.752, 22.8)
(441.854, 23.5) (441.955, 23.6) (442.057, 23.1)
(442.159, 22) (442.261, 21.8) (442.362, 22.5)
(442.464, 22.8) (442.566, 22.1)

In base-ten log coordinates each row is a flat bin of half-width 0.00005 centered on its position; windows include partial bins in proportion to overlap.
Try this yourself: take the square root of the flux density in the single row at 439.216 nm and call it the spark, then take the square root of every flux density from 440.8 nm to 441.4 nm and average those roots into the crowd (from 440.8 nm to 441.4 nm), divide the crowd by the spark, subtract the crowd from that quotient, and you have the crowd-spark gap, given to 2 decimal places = -3.72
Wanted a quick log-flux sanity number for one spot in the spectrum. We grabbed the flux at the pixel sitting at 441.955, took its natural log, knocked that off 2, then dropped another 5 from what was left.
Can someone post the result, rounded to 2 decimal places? -6.16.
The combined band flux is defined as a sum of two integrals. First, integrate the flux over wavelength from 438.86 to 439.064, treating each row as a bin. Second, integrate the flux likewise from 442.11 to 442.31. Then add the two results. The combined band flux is 8.7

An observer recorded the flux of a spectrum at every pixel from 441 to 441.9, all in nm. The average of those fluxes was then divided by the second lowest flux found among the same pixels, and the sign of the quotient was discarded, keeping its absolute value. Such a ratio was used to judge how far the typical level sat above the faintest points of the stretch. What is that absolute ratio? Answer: 1.05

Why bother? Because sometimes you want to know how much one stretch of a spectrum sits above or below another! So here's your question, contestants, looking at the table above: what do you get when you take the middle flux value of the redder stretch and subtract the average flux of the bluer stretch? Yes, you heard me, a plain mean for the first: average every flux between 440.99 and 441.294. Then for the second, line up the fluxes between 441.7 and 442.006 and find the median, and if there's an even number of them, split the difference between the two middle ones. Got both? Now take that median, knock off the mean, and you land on 0.30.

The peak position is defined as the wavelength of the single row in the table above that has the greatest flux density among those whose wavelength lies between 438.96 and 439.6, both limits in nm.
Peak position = 439.520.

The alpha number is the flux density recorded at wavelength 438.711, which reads 21.7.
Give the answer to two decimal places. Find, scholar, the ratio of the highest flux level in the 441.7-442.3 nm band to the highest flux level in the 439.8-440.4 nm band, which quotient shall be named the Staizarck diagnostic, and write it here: 1.00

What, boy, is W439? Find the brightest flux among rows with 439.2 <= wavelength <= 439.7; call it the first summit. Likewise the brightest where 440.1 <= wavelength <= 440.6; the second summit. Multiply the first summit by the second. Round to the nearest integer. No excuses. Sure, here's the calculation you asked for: 497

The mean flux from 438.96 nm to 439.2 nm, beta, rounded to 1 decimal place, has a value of 21.1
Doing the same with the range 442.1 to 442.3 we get 21.9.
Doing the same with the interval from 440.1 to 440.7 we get 20.8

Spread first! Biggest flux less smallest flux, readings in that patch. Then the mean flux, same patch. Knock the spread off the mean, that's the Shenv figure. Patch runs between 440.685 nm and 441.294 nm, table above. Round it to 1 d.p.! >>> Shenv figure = 20.6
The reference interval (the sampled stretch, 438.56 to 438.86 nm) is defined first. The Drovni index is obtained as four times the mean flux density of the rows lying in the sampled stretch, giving 85.3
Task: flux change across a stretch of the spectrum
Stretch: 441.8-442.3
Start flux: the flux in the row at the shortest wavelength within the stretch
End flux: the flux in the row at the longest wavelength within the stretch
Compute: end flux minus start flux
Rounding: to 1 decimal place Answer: -1.7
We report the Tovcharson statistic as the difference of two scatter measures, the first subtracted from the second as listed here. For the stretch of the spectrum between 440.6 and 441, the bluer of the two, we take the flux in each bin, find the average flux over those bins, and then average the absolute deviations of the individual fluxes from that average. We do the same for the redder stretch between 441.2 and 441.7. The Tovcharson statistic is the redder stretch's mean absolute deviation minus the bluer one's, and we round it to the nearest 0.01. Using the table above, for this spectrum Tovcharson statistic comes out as 0.54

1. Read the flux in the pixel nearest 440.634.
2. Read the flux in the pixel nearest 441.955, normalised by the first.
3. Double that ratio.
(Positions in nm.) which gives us 2.18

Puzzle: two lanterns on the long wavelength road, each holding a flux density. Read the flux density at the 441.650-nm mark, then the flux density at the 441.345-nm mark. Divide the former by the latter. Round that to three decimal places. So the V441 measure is 0.969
